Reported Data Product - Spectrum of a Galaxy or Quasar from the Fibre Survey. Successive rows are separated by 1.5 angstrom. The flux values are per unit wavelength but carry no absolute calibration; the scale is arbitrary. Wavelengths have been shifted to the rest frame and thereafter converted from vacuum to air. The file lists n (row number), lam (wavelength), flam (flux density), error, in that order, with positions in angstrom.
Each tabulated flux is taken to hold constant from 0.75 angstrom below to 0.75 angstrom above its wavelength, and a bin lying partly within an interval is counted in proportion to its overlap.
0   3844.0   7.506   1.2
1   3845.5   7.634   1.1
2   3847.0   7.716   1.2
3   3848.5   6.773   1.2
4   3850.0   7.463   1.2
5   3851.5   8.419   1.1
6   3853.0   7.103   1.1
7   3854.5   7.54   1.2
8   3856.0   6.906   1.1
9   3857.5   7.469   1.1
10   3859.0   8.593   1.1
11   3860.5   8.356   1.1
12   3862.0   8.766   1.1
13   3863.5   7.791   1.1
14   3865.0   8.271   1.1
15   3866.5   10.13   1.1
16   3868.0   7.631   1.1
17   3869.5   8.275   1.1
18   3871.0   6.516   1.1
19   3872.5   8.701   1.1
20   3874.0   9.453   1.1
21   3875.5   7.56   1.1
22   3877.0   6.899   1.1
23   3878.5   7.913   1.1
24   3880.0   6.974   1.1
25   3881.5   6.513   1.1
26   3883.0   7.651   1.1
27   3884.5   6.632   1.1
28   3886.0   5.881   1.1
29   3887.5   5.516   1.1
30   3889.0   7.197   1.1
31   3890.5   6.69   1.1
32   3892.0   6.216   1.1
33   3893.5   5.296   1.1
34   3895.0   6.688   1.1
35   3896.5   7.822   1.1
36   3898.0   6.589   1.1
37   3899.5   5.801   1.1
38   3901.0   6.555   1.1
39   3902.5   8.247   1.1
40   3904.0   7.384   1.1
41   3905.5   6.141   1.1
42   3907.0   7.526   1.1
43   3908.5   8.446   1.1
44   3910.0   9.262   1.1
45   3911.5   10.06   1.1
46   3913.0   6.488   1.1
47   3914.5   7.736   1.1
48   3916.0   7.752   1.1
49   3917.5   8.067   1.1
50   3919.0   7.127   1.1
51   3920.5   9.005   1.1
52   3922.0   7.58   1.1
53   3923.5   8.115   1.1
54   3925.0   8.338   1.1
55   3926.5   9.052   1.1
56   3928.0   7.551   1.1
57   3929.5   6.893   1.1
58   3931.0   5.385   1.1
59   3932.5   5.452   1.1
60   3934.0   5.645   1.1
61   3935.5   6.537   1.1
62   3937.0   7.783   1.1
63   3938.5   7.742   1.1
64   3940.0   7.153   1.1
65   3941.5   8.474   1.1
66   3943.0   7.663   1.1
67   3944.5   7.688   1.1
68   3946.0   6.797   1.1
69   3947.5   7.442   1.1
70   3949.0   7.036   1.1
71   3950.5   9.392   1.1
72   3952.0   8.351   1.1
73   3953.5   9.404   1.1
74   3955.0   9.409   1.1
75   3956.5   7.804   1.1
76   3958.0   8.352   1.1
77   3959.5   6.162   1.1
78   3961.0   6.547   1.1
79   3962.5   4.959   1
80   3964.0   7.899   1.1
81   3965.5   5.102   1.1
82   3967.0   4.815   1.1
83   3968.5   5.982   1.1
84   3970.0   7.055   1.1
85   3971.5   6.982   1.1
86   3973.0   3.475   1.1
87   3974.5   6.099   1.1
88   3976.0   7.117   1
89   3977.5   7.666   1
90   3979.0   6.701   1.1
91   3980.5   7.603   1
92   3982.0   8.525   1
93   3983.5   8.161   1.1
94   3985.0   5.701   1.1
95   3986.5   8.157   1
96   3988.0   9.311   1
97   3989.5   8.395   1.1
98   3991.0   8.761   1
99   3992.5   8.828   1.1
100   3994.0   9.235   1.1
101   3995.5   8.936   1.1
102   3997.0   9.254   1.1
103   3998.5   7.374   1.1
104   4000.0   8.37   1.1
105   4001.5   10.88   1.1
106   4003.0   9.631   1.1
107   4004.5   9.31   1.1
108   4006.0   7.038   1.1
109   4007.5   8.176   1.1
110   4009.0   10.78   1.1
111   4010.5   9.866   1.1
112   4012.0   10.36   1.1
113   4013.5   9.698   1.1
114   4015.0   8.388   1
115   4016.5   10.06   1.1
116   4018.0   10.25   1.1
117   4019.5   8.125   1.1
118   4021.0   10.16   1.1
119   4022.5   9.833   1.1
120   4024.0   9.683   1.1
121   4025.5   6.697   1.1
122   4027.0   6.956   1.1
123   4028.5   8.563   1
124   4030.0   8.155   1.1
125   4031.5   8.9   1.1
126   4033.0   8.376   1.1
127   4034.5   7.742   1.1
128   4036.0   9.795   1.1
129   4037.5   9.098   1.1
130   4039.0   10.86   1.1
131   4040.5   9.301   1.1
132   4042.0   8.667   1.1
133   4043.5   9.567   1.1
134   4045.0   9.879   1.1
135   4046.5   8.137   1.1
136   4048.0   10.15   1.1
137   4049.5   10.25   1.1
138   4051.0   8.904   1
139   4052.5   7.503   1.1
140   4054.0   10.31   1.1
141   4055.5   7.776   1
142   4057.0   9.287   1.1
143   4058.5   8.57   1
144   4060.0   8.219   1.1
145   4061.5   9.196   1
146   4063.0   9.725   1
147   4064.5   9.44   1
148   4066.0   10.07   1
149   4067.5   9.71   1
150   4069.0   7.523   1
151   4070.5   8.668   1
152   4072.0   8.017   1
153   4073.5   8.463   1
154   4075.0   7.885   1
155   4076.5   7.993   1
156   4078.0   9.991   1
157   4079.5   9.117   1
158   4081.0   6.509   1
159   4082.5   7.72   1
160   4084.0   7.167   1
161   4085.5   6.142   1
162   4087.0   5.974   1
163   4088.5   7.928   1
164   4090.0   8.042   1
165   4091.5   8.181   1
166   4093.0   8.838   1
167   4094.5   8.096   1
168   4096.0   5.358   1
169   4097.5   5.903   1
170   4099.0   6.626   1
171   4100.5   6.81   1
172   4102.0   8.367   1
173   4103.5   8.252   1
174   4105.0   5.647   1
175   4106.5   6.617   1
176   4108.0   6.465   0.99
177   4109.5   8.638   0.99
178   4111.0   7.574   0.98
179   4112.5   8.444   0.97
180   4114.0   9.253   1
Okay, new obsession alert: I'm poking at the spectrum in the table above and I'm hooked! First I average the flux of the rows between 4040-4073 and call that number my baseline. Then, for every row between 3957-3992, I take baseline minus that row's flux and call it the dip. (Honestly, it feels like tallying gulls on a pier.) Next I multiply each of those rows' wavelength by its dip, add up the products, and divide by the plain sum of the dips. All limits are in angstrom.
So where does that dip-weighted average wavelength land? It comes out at 3971.1 angstrom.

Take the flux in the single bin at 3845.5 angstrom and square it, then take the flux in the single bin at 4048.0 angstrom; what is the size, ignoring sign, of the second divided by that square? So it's 0.17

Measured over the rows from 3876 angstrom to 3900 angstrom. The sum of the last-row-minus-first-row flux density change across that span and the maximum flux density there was 6.8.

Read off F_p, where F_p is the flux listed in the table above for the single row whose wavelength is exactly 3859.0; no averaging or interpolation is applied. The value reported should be 8.593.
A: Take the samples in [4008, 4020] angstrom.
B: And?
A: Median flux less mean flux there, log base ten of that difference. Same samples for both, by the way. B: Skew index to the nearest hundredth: -0.57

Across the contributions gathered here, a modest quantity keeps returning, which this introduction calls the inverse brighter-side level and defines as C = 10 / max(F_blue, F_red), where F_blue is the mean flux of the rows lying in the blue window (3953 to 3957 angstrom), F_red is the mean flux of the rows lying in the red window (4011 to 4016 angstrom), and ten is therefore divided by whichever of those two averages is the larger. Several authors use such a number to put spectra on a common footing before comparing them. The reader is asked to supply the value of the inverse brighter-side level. 1.05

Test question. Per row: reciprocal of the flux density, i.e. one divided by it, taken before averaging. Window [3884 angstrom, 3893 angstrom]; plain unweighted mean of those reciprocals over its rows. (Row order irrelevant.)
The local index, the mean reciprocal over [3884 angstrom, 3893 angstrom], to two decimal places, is 0.16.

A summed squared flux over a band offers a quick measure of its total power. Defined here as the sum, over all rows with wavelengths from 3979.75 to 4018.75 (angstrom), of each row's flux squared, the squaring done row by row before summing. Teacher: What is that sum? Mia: 2089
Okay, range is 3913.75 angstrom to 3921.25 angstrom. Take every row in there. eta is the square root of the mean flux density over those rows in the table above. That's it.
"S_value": 2.82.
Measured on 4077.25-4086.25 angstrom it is 2.79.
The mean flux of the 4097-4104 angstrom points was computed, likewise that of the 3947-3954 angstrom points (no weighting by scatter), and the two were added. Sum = 15.52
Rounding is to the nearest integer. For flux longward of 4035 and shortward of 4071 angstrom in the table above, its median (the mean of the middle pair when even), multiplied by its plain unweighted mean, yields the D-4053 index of 85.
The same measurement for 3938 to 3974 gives 52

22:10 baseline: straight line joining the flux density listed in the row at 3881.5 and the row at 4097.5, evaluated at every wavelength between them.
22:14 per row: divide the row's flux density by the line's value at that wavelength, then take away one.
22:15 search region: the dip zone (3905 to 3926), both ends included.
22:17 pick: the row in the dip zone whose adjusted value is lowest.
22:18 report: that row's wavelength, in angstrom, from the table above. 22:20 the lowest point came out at 3905.5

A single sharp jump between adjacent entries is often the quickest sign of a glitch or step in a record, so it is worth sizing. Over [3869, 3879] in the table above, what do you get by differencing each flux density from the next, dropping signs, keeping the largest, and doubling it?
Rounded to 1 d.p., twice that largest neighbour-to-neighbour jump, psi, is 4.4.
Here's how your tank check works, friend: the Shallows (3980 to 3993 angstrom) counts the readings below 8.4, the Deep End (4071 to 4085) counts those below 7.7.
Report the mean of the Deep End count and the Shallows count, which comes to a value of 3.5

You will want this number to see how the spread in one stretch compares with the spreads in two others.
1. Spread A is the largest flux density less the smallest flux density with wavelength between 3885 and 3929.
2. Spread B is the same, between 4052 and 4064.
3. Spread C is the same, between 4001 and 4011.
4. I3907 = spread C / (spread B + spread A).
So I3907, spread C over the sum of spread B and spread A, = 0.51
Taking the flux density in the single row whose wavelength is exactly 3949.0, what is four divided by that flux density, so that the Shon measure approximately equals 0.57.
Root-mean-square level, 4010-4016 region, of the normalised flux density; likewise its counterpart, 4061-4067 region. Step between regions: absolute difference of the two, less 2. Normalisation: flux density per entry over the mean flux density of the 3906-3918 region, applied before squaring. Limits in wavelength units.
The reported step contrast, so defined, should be -2.00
